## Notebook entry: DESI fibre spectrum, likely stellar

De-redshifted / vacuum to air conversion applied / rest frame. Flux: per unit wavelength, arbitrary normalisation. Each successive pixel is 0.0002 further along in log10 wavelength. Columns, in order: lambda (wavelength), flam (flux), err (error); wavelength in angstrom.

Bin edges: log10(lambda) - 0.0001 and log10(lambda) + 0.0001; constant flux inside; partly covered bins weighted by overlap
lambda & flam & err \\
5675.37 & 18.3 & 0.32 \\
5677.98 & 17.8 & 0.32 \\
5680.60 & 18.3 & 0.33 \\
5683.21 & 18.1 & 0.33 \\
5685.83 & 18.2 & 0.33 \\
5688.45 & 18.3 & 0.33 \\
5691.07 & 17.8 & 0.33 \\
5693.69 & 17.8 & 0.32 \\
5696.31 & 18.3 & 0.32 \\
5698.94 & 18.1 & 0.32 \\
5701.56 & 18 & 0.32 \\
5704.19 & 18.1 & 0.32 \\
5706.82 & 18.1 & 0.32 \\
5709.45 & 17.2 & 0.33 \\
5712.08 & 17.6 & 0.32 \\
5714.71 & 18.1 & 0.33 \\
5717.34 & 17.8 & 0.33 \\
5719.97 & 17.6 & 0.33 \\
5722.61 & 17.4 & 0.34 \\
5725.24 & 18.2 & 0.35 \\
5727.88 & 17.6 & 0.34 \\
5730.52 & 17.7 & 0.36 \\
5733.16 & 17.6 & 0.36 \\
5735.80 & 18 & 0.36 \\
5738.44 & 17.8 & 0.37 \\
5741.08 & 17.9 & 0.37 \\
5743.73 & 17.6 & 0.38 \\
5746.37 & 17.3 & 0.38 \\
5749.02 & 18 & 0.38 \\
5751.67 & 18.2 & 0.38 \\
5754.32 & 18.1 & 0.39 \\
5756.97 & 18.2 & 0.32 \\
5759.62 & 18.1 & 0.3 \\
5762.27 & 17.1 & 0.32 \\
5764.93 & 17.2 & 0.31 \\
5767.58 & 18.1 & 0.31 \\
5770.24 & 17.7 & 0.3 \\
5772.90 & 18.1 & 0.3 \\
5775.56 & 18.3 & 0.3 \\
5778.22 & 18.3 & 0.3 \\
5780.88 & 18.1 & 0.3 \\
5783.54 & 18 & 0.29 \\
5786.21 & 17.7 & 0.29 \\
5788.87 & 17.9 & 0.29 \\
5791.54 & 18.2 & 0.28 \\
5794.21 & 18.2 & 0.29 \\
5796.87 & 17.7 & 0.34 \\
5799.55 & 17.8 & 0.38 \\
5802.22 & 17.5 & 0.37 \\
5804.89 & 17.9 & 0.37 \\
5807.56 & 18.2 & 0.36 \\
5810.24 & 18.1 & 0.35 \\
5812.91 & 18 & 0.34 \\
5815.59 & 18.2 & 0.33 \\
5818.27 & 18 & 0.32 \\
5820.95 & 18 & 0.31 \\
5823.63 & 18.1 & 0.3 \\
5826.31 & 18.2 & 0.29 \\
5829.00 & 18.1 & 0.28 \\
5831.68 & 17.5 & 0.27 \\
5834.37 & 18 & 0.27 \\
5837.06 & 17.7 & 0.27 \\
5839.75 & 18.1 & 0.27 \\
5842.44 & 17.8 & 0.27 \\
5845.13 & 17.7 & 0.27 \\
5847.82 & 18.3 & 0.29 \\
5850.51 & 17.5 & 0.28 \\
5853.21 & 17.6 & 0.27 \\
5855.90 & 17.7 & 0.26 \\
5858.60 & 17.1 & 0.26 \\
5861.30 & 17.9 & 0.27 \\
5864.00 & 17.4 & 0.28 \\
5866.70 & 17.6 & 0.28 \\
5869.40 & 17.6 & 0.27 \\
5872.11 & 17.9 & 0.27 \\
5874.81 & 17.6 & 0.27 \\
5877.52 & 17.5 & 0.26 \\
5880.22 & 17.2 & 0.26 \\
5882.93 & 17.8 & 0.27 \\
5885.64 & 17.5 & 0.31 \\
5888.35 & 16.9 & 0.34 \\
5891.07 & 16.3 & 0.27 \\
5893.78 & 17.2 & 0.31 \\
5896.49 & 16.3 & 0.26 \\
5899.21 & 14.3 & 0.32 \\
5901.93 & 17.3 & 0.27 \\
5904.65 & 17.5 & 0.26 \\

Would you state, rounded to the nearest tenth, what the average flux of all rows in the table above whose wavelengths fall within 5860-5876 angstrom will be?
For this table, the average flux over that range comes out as 17.7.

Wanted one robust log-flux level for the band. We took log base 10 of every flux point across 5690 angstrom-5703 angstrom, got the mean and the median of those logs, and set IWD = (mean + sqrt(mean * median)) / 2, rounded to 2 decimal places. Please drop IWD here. 1.26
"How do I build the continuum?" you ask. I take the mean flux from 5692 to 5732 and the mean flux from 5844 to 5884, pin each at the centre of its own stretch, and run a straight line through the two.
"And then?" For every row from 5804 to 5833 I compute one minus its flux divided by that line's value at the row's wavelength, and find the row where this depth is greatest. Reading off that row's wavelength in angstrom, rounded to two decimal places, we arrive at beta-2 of 5831.68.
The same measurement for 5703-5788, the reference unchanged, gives 5762.27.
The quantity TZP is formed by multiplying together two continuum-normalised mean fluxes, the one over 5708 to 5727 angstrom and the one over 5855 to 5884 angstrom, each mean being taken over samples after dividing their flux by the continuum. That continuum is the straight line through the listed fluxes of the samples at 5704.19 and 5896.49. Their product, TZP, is 1.05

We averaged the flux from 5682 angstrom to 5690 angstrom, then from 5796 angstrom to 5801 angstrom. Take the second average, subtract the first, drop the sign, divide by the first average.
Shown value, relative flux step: 0.025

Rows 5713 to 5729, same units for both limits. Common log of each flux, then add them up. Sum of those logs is 7.50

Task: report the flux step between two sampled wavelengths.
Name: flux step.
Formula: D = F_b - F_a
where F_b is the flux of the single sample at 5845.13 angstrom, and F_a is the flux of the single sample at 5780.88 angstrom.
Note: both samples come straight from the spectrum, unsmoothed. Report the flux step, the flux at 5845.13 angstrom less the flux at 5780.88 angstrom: -0.40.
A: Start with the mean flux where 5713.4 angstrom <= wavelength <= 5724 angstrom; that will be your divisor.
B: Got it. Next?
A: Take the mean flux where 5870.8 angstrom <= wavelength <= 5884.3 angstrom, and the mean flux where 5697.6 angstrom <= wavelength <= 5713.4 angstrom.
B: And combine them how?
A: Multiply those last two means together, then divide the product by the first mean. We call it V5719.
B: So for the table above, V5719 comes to 17.7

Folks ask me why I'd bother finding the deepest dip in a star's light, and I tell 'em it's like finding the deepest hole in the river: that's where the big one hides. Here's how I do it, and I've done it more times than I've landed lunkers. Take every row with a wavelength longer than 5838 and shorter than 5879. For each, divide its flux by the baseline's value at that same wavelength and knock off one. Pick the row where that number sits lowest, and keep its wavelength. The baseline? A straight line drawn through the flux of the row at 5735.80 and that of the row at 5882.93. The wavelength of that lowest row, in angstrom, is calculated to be 5858.60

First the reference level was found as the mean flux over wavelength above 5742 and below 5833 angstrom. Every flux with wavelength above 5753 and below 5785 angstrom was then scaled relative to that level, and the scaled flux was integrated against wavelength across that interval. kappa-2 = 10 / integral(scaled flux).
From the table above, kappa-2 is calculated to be 0.31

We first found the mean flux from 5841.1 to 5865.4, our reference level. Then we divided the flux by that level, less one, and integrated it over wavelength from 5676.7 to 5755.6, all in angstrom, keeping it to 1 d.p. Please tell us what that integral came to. 1.0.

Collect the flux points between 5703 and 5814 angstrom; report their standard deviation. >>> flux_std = 0.32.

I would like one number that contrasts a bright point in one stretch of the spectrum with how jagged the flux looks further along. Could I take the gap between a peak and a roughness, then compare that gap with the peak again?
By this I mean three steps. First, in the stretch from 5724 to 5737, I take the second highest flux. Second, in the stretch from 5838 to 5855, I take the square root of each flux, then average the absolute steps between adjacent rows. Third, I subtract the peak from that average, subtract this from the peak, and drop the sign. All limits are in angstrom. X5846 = 35.96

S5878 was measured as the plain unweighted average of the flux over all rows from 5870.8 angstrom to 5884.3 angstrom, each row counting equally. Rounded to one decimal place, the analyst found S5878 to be 17.6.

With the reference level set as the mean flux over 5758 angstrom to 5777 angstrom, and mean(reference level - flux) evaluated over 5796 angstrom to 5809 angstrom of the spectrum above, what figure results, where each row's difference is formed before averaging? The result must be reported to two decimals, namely -0.02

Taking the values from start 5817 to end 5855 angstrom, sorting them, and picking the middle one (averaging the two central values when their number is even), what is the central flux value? 18.0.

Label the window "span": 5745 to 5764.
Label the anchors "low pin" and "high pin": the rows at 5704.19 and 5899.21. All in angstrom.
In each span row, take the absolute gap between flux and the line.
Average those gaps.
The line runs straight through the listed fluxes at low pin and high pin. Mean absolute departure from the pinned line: 0.7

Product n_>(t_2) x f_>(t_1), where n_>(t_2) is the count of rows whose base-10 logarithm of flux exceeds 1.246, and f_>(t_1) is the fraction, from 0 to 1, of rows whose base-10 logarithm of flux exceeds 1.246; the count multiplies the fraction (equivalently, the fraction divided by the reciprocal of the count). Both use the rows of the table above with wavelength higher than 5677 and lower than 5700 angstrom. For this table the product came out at 9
